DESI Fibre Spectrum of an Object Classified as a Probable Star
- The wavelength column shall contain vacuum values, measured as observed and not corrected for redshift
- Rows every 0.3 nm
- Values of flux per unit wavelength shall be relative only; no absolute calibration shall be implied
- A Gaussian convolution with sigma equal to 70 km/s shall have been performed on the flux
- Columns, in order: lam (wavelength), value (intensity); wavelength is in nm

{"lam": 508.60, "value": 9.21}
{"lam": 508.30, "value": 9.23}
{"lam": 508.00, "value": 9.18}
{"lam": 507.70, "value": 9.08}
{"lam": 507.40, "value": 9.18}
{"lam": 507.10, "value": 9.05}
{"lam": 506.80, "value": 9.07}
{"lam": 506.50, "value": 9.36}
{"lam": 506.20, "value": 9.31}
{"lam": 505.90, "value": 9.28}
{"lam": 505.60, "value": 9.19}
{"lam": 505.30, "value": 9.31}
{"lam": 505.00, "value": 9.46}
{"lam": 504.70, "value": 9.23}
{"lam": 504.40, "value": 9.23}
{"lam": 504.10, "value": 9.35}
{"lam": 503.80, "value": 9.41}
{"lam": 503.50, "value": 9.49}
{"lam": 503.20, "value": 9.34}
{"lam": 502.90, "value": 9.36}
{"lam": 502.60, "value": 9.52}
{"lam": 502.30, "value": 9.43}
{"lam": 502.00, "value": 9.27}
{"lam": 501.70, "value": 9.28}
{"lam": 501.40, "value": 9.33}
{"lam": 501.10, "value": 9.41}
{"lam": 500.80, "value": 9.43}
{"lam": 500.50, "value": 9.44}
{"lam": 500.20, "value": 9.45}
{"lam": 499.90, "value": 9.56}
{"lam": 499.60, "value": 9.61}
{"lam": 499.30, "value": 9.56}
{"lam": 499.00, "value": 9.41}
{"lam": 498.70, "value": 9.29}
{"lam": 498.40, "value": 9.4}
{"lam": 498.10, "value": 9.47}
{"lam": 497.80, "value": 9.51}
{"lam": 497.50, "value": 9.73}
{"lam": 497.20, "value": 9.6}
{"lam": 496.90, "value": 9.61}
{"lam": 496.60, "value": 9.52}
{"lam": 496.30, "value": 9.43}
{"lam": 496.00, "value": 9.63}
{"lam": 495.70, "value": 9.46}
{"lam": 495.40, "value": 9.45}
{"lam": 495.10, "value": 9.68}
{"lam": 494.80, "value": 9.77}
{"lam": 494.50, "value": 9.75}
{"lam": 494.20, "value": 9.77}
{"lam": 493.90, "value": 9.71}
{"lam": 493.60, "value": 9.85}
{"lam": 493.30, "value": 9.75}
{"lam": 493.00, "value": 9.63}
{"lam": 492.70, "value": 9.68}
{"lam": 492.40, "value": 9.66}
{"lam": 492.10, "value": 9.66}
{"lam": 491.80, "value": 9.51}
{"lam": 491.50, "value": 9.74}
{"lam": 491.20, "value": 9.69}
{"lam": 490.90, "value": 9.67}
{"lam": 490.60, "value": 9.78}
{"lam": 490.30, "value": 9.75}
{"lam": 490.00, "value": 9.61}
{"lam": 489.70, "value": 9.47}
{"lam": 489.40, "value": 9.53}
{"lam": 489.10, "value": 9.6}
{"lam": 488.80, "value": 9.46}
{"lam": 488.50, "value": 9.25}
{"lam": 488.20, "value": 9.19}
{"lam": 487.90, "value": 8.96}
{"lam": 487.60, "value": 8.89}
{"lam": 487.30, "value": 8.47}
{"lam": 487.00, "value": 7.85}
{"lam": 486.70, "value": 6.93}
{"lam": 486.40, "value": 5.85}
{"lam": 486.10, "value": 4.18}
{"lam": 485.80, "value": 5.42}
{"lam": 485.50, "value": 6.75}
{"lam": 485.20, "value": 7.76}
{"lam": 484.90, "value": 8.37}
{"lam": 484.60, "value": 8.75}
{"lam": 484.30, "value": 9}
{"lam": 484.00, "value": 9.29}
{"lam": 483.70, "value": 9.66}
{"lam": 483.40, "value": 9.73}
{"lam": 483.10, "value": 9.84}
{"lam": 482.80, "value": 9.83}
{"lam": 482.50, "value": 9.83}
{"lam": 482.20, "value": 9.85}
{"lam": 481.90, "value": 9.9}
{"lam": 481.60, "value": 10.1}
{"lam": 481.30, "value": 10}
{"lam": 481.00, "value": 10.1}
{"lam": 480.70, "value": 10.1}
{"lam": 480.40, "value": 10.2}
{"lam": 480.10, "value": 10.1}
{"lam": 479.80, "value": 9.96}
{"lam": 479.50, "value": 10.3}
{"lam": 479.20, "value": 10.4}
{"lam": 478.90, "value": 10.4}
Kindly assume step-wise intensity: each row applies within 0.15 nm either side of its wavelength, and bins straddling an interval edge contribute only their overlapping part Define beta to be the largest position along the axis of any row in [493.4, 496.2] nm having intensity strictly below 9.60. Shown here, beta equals 495.70 nm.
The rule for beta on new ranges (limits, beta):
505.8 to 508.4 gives 508.30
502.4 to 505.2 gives 505.00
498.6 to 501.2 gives 501.10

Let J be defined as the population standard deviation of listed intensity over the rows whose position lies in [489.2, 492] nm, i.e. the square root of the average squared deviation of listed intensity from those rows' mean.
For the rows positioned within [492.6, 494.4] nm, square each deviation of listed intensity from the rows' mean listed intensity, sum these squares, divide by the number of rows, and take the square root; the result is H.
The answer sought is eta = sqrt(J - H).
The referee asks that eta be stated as 0.19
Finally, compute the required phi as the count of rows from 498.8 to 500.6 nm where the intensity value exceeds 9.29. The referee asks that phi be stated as 6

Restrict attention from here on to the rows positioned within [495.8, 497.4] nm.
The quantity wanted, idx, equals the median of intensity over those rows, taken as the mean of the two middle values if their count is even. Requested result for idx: 9.60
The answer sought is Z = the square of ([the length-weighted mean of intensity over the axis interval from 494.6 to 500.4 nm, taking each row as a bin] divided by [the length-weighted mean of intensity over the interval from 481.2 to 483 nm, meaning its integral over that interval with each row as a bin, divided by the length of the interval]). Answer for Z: 0.92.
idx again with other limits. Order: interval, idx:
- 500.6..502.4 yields 9.37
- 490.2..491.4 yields 9.72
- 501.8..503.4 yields 9.36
